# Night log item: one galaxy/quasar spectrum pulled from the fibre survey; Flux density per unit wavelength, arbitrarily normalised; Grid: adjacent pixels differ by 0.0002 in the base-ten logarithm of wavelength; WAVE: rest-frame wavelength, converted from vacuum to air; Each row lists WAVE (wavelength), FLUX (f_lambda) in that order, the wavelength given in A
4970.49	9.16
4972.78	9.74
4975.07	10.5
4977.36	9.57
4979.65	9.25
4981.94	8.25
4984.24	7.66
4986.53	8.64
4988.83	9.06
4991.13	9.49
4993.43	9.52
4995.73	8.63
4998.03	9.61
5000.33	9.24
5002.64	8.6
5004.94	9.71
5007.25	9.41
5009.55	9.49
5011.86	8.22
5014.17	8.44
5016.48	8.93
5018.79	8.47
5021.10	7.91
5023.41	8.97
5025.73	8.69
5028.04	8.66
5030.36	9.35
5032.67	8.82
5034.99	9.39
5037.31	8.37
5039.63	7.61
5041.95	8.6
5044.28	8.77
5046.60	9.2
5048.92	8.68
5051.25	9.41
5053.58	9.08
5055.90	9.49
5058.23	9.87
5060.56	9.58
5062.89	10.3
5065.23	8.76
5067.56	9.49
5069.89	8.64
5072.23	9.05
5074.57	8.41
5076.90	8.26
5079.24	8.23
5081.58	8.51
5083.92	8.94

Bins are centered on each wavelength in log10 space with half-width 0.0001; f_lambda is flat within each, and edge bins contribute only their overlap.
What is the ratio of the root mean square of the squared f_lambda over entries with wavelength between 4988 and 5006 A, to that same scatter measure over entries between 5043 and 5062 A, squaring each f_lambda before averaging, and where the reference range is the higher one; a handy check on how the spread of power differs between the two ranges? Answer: 0.99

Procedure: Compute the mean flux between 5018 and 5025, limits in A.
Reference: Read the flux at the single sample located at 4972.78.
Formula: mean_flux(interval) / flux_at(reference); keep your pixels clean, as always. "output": 0.87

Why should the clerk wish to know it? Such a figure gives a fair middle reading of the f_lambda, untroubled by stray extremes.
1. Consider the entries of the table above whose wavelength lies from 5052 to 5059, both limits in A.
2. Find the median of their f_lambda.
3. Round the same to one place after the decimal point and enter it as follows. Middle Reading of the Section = 9.5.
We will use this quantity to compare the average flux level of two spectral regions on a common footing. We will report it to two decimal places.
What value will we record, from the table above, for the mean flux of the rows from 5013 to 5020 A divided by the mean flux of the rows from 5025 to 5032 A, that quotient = 0.97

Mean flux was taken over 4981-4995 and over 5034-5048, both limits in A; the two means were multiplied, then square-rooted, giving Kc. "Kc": 8.7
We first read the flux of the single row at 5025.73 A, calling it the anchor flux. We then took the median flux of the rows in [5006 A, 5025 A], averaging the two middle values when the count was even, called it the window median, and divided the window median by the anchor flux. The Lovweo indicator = 1.00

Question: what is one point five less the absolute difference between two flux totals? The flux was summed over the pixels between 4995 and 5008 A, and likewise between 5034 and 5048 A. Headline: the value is -1.8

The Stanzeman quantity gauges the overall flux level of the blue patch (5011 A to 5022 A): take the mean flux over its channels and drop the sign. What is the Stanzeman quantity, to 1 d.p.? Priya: 8.4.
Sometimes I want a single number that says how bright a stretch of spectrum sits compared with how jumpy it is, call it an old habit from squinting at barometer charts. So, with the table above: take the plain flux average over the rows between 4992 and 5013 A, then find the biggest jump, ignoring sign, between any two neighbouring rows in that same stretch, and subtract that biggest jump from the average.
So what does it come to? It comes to 7.89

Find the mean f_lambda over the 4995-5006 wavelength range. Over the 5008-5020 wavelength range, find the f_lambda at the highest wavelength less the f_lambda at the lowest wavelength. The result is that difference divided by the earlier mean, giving -0.11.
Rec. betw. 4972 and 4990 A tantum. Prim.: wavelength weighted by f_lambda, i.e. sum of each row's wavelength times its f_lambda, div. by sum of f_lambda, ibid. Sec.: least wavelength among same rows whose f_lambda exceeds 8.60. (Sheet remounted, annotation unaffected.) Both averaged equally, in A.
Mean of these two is 4976.6 A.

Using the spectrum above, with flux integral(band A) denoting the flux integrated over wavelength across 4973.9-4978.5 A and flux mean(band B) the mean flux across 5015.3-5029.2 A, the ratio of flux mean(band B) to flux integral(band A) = 0.19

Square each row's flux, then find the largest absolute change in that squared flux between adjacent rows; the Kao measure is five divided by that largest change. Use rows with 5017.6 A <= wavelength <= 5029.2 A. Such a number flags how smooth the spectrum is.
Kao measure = 0.28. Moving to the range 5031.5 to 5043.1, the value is 0.28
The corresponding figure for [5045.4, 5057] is 0.38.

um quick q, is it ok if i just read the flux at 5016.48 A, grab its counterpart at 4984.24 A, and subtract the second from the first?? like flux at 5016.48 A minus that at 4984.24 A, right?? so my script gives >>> 1.3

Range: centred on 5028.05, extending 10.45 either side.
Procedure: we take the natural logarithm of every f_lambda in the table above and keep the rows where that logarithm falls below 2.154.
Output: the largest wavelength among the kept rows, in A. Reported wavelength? 5037.31 A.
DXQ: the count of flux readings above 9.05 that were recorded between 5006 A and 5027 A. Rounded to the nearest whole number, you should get 2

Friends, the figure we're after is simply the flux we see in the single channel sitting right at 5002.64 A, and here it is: 8.6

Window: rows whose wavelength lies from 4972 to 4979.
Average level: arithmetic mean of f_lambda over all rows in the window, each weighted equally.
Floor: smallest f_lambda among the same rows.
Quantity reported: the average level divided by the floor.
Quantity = 1.04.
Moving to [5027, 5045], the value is 1.14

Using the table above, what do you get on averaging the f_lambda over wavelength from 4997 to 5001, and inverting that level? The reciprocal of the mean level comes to 0.106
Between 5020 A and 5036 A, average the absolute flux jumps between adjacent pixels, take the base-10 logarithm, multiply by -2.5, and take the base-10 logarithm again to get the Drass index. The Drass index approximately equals -0.16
